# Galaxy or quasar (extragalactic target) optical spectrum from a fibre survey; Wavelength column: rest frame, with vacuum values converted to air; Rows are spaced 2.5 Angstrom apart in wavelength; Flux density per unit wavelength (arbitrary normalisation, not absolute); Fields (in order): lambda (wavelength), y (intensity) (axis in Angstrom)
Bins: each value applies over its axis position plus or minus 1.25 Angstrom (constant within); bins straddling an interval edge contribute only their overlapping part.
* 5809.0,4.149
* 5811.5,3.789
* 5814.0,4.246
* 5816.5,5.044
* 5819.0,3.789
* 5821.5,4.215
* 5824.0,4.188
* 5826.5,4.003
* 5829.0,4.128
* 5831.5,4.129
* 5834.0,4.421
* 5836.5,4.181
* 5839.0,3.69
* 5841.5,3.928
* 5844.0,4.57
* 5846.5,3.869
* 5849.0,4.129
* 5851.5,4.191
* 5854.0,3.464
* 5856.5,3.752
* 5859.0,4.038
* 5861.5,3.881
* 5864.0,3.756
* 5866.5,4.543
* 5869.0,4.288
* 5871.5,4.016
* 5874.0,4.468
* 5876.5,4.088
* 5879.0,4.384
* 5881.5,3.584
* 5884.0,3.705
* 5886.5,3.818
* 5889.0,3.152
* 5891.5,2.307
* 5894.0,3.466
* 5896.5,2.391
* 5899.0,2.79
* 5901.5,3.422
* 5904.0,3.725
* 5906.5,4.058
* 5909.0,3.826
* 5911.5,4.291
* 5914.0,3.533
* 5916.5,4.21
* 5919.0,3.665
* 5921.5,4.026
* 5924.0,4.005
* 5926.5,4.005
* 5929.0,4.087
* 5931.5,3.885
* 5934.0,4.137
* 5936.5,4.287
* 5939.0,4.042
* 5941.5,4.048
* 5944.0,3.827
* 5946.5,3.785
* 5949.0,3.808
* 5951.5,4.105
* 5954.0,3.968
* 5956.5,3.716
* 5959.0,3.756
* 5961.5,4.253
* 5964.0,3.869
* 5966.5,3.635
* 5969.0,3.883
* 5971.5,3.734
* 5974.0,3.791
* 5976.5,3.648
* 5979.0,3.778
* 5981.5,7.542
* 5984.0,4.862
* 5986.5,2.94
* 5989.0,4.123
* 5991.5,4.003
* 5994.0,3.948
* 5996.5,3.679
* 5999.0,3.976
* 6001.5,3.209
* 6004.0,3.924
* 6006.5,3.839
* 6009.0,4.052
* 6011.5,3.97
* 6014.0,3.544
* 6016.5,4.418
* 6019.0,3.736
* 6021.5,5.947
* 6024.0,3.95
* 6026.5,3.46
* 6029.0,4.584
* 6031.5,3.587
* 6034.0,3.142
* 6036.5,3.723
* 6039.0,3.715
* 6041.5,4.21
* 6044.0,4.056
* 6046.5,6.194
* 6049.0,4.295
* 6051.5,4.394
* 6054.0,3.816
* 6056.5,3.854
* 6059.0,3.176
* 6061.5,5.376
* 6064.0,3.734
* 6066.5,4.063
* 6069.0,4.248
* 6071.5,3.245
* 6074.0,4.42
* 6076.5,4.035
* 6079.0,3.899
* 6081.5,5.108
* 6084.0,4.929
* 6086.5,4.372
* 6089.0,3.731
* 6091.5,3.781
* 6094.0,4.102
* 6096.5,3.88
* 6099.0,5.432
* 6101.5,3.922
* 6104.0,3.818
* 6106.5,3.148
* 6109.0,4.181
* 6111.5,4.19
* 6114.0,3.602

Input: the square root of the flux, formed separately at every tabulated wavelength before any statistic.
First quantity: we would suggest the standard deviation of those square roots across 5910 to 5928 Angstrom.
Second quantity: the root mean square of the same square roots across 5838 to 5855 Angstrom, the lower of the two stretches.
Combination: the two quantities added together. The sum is 2.06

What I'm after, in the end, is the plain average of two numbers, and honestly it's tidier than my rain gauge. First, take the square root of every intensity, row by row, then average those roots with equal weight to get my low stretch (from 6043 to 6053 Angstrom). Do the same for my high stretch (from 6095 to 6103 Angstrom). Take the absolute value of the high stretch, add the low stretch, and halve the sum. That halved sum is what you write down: 2.13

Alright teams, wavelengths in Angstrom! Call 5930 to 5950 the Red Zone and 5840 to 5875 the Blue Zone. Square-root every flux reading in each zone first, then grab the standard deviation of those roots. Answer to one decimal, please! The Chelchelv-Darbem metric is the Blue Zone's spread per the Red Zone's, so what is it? 1.8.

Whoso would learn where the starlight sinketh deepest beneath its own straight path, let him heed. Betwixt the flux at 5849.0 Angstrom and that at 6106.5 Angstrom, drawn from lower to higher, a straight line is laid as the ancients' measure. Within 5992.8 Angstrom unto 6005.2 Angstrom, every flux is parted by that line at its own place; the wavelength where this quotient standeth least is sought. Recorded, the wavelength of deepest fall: 6001.5 Angstrom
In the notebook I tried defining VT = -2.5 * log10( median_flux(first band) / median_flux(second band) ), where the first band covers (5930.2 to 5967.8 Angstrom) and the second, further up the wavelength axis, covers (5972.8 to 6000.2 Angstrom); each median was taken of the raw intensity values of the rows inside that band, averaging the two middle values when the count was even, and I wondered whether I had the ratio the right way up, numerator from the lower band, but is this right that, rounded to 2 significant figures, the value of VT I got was 0.017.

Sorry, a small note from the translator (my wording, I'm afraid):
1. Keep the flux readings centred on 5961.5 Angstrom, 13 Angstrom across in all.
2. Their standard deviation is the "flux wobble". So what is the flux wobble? 0.2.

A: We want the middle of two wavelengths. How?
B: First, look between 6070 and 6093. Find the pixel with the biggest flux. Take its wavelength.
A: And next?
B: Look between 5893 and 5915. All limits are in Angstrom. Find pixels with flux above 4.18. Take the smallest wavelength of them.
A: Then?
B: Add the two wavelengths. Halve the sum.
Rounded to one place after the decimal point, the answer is 5996.5 Angstrom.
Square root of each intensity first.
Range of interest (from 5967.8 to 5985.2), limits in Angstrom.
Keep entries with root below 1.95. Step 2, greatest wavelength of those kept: 5979.0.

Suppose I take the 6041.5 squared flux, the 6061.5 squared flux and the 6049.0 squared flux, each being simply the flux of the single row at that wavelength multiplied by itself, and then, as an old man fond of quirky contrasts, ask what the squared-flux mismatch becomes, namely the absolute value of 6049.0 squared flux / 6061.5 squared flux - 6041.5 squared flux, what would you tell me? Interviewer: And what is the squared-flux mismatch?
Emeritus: 17.1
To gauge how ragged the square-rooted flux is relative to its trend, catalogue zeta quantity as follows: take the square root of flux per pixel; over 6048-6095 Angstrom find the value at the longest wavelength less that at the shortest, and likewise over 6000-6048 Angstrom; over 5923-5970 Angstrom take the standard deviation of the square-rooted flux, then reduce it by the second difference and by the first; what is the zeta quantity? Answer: -0.6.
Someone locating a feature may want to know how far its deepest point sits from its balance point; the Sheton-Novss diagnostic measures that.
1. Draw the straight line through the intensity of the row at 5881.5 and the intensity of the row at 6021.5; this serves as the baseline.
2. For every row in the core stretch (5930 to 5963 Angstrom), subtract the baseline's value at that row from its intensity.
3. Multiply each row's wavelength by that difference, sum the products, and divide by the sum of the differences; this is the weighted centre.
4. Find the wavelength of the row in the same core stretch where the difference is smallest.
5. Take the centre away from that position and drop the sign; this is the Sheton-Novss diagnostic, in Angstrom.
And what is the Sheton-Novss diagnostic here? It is 9.9 Angstrom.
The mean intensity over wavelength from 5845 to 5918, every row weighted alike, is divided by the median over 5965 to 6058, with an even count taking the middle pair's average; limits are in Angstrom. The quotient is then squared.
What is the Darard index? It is 0.94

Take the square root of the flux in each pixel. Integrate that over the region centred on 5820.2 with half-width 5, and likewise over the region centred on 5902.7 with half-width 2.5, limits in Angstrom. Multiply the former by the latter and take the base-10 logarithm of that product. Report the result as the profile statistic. 2.3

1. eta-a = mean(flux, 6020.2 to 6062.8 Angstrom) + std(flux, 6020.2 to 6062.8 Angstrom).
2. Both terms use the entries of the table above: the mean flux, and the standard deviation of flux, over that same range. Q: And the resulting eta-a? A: 5.1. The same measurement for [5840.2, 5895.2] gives 4.4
